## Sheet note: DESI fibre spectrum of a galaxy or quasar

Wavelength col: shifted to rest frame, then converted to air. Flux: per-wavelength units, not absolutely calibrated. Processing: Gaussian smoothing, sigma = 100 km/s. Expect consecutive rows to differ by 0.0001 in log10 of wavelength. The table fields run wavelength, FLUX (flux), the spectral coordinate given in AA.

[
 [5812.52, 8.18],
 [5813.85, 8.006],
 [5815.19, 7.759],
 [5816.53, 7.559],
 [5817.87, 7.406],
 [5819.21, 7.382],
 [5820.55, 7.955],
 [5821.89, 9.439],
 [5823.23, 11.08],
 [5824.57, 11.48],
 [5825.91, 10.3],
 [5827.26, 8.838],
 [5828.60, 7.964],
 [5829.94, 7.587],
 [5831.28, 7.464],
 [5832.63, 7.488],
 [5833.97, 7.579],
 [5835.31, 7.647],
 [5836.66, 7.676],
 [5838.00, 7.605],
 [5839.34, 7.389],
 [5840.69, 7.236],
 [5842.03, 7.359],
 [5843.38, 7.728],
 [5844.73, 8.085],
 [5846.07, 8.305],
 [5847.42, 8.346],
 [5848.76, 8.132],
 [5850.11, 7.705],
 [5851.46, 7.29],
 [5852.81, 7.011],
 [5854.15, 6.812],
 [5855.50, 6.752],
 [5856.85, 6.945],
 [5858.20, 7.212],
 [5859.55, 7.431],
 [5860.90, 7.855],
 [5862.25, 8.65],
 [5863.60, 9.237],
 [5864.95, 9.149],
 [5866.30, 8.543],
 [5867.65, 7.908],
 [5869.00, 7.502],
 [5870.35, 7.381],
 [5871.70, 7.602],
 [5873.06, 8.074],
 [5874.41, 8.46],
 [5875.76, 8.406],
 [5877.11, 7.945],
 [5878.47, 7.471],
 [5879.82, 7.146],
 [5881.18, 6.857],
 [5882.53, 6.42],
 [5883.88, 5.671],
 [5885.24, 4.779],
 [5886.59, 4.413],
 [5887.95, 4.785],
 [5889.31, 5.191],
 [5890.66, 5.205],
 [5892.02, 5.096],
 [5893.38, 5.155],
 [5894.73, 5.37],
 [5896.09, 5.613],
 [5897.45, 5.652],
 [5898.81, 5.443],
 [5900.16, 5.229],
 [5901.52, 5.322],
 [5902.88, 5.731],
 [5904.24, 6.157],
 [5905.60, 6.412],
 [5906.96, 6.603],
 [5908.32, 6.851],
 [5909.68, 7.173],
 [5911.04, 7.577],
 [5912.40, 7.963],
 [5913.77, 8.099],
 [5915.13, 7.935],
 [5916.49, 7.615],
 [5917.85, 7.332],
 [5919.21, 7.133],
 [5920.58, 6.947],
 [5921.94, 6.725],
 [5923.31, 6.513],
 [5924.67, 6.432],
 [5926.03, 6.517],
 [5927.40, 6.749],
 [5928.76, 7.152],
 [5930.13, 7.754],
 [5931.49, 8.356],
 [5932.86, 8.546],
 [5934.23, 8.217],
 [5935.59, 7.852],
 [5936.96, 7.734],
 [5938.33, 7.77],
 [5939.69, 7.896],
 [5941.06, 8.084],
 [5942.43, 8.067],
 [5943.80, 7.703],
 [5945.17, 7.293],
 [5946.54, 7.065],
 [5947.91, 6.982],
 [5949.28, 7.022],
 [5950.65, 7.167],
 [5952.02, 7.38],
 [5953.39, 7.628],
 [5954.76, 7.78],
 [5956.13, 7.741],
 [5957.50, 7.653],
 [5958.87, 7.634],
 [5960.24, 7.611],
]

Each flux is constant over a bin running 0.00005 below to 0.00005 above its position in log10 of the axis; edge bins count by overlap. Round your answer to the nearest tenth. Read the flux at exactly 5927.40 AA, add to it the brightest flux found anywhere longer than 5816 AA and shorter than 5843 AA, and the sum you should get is 18.2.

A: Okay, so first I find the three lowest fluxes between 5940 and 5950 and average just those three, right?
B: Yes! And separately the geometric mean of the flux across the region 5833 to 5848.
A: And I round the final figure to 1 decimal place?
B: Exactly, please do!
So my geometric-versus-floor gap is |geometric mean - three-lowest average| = 0.7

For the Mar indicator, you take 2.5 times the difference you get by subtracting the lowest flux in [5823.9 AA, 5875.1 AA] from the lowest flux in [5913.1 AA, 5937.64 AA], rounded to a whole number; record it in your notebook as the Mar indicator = -1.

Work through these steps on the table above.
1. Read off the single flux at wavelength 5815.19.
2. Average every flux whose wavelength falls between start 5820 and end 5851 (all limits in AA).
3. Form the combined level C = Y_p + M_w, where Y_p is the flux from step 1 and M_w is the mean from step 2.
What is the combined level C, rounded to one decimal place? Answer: 16.0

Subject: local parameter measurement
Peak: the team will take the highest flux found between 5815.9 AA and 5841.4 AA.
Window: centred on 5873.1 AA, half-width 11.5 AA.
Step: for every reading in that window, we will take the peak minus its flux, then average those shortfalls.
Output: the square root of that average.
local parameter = 1.92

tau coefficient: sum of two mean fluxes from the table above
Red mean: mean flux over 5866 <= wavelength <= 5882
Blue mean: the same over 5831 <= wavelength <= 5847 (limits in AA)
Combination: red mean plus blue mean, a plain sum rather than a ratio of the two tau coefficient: 15.4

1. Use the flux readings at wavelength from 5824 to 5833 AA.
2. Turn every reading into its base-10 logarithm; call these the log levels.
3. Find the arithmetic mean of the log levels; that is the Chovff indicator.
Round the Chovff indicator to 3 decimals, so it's 0.935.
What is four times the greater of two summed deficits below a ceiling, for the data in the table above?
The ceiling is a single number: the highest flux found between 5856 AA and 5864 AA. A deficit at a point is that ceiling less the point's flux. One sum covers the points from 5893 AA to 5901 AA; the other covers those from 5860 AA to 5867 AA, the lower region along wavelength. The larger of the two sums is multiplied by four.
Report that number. 92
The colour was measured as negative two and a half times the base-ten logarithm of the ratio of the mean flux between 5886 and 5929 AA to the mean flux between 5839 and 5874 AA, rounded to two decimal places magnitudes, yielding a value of 0.22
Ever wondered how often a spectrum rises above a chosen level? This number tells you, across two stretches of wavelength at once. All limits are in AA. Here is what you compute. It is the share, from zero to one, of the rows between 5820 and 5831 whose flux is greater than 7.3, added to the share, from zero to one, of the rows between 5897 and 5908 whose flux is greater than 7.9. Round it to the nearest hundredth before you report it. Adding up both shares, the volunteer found 1.00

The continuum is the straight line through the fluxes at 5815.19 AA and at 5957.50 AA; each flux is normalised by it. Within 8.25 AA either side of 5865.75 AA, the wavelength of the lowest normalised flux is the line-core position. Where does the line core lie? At 5858.20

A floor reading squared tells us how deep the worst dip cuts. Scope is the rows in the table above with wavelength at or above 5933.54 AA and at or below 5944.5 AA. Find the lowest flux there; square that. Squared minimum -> 59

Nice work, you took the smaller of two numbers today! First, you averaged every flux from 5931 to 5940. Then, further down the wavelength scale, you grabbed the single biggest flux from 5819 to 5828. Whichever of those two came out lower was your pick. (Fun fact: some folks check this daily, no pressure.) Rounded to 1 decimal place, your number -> 8.1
